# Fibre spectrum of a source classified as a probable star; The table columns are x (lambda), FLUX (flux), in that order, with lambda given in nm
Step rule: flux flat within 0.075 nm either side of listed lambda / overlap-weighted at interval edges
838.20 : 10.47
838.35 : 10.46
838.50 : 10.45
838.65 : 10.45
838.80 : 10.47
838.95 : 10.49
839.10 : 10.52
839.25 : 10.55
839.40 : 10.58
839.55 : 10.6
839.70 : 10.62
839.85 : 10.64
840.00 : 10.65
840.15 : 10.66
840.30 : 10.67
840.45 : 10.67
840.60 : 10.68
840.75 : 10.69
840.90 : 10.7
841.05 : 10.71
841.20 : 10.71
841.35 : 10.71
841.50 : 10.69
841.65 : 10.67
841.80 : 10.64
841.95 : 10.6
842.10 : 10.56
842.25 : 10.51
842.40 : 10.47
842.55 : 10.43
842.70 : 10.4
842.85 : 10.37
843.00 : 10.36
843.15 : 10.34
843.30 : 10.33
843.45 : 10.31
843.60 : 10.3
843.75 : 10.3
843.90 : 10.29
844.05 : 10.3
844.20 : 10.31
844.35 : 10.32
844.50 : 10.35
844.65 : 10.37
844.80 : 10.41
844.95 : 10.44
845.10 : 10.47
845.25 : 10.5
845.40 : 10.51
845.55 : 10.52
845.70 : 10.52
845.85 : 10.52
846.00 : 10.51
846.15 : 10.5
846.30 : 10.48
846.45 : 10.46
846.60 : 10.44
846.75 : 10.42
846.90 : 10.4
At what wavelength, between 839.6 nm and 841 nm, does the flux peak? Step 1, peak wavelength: 840.90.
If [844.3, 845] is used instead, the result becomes 844.95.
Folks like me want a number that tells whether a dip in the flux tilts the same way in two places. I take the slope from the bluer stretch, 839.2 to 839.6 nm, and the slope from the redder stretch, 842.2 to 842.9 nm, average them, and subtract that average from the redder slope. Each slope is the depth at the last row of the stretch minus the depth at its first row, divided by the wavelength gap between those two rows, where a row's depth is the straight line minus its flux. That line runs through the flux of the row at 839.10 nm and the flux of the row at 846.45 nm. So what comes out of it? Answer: 0.20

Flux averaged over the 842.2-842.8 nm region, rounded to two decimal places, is 10.45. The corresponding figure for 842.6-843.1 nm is 10.38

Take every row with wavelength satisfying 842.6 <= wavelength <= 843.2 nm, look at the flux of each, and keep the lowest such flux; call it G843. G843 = 10.34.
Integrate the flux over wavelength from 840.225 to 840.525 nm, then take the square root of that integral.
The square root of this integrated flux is 1.79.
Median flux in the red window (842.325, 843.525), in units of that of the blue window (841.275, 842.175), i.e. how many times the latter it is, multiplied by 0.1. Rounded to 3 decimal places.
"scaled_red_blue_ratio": 0.097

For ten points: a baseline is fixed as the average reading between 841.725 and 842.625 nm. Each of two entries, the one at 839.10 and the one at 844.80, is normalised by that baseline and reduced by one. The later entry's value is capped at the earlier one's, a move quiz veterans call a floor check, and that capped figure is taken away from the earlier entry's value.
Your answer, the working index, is 0.010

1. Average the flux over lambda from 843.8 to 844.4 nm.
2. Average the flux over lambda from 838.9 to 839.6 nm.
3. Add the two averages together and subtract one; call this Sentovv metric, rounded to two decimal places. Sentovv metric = 19.85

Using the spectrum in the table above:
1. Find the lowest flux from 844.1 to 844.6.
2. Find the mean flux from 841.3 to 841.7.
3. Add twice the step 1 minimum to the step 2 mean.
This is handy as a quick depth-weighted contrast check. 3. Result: 31.3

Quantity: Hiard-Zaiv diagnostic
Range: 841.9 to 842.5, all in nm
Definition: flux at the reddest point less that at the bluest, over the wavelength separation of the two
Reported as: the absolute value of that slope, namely 0.29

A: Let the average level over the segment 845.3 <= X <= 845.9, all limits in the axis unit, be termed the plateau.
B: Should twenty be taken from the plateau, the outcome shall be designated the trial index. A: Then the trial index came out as -9.48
